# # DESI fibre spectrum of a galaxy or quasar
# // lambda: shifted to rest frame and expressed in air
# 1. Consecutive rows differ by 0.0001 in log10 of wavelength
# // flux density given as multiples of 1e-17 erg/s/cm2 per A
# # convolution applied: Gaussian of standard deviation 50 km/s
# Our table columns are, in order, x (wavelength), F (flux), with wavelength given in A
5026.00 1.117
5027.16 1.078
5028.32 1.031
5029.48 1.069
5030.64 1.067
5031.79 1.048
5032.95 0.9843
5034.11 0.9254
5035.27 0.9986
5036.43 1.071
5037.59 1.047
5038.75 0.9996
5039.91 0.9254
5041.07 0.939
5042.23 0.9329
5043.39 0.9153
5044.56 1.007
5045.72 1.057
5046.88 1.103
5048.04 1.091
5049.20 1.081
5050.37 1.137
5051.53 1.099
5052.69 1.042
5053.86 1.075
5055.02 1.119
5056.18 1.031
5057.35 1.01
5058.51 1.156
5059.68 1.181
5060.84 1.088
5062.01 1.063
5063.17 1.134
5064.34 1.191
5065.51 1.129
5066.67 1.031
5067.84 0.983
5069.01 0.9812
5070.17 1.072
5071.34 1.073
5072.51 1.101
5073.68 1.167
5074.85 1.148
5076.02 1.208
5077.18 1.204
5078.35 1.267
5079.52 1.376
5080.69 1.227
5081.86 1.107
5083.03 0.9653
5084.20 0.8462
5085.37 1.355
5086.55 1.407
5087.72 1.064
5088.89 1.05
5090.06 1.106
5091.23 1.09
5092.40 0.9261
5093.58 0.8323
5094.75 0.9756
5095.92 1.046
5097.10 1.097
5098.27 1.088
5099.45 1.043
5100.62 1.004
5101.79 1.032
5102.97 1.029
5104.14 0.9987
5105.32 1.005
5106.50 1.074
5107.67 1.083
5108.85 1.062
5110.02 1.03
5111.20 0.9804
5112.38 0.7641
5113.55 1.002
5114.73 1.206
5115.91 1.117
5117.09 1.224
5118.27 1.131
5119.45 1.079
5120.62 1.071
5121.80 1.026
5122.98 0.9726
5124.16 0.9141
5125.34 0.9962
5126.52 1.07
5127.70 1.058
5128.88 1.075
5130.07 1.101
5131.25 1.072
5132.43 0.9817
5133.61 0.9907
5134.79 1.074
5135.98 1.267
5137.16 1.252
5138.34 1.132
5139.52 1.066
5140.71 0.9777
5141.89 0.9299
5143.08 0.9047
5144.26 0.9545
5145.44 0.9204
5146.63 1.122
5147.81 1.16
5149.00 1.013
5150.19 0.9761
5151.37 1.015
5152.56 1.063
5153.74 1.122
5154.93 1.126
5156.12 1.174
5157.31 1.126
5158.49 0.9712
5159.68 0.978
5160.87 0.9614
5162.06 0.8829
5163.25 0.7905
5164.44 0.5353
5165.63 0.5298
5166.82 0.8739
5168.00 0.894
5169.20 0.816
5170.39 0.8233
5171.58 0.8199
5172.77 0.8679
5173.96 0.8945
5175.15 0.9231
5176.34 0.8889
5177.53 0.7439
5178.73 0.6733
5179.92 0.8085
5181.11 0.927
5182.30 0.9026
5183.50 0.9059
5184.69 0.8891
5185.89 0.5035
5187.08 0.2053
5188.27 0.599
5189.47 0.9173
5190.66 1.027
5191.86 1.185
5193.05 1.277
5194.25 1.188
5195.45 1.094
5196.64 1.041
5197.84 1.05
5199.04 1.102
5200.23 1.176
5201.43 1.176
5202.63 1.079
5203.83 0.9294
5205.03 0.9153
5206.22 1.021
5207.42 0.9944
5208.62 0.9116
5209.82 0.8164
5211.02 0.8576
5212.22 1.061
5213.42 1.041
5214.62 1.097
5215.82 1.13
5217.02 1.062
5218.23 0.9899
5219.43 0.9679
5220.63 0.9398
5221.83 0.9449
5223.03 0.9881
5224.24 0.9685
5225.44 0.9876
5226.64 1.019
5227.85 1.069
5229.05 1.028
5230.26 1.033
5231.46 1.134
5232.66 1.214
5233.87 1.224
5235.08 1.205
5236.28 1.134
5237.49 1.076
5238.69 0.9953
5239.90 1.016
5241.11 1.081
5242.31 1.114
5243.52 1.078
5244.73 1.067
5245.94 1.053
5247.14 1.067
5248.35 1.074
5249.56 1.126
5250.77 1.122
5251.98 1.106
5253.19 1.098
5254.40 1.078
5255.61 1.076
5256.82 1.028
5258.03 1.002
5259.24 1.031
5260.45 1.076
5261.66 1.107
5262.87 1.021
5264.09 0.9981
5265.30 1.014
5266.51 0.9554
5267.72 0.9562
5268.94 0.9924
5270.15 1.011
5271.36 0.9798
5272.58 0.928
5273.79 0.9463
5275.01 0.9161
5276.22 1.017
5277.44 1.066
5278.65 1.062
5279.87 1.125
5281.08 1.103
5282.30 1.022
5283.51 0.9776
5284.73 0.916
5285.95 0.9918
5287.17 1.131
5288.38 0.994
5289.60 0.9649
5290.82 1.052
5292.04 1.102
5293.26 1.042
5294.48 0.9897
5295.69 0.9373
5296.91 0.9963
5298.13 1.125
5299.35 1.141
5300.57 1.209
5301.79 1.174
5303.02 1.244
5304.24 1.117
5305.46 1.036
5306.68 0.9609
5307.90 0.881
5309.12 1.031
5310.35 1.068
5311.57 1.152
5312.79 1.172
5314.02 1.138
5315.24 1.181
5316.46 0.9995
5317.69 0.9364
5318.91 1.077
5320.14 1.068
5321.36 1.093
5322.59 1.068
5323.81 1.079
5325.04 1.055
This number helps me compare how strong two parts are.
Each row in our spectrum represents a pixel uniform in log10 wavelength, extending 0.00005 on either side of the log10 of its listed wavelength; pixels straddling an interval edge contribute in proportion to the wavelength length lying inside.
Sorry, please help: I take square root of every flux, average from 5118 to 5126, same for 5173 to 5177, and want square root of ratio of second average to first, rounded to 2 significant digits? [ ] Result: 0.97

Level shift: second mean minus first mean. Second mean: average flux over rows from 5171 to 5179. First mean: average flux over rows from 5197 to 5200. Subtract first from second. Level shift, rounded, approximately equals -0.25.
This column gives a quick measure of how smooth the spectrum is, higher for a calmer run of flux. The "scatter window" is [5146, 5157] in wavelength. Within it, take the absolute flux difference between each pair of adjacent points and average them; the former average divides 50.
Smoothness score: 953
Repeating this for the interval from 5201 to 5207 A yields 546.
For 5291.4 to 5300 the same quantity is 814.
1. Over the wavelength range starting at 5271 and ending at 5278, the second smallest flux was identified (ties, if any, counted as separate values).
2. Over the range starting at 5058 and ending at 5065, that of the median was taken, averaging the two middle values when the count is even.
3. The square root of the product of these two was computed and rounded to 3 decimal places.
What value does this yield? 1.031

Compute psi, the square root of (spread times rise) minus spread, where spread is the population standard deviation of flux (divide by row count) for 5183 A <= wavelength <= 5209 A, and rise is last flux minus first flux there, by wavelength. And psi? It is -0.21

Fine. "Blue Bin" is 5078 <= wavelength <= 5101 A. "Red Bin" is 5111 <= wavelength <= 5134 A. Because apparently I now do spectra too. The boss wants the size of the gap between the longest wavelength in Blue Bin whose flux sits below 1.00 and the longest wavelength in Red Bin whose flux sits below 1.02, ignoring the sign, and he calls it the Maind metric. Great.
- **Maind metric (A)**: 38.9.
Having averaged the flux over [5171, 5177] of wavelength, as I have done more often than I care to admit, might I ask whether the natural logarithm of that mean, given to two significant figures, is -0.13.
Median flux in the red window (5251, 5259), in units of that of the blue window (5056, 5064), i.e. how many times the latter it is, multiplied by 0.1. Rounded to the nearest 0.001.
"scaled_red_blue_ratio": 0.099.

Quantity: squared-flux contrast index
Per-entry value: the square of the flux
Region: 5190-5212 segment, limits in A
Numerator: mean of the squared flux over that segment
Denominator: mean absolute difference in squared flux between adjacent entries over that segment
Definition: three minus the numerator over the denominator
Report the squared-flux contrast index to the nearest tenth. -4.2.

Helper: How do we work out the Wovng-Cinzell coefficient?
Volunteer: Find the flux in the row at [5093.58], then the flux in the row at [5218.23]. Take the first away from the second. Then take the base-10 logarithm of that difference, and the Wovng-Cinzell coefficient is -0.80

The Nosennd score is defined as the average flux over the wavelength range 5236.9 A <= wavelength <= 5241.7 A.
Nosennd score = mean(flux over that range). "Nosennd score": 1.04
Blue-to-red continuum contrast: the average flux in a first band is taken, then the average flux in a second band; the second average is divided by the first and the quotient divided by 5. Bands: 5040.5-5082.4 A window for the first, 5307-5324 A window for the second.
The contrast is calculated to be 0.194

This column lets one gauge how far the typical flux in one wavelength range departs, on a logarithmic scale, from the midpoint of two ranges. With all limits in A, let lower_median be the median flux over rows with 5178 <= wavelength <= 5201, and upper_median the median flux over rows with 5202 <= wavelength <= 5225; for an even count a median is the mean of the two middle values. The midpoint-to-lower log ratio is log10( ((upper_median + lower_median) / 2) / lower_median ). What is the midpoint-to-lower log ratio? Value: 0.014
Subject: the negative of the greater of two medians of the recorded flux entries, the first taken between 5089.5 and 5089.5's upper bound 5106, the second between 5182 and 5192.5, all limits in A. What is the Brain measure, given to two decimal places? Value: -1.03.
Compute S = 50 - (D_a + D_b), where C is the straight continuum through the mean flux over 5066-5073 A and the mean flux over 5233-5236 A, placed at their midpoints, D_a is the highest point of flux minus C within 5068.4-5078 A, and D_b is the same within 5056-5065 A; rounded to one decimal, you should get 49.7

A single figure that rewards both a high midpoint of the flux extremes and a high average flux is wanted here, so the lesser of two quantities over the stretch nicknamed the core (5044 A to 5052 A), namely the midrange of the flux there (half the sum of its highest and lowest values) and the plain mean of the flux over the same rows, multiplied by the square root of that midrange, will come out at 1.11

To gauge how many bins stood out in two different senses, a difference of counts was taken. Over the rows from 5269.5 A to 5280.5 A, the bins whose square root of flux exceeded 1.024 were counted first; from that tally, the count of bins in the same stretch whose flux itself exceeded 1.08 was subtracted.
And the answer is 2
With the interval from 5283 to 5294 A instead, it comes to 1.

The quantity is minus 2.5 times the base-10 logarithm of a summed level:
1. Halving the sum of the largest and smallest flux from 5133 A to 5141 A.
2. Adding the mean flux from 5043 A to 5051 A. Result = -0.85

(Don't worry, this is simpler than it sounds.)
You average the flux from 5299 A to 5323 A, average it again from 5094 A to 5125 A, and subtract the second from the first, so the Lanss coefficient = 0.047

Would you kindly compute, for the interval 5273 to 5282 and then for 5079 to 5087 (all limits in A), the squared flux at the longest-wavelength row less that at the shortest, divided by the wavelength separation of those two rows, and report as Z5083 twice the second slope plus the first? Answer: 0.07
